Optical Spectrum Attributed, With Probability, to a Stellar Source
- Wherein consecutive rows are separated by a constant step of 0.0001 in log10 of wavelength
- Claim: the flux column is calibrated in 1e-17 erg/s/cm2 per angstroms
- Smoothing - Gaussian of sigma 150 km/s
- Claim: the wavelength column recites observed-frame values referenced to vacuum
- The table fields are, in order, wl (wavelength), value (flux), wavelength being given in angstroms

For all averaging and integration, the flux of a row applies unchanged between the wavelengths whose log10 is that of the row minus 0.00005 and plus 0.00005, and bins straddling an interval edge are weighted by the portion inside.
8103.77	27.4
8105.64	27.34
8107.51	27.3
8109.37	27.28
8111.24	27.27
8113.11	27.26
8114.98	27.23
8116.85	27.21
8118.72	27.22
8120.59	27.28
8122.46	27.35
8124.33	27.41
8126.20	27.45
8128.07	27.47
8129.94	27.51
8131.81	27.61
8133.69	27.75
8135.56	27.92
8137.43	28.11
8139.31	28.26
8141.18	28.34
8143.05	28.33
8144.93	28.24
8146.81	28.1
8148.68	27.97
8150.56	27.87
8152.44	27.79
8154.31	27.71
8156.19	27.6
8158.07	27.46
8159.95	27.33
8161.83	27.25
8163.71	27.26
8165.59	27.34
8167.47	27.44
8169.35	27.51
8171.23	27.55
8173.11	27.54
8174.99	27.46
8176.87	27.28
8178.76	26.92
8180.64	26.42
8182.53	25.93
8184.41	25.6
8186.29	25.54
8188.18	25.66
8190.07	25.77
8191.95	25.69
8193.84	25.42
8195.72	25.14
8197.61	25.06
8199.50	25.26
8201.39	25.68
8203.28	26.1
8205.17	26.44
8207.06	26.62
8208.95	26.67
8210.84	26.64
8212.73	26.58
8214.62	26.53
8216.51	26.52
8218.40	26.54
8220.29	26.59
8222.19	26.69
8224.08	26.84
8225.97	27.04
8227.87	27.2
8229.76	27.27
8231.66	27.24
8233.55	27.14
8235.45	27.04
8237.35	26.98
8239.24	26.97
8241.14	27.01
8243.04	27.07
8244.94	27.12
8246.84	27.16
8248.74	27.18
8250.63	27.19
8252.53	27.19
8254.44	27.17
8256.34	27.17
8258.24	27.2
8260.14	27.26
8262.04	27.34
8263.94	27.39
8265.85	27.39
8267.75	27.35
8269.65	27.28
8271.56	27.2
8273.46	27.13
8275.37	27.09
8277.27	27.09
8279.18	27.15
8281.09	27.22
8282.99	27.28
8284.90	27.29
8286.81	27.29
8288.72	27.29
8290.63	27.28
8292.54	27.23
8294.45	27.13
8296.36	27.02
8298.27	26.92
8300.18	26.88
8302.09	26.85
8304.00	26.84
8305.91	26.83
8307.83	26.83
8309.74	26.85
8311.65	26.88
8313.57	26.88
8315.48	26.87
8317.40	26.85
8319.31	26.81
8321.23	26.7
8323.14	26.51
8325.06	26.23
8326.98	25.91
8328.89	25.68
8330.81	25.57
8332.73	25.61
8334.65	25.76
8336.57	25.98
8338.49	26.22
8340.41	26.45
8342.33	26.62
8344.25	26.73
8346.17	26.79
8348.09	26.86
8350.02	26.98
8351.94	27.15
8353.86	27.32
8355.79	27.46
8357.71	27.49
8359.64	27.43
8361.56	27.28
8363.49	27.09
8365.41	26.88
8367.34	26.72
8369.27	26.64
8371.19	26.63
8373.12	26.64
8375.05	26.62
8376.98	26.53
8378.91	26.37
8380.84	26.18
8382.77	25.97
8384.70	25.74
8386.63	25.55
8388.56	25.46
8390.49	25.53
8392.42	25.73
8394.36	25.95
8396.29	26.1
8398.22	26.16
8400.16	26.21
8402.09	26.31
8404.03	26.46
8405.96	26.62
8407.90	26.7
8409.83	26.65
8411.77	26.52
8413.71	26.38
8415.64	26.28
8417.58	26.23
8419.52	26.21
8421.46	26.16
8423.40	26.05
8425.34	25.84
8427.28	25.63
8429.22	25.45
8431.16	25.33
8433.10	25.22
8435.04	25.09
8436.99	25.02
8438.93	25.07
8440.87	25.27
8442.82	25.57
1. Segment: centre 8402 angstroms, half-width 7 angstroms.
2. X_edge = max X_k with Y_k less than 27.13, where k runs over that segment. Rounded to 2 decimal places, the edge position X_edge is 8407.90 angstroms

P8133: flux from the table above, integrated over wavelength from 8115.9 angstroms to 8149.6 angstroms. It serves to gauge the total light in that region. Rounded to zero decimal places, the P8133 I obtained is 935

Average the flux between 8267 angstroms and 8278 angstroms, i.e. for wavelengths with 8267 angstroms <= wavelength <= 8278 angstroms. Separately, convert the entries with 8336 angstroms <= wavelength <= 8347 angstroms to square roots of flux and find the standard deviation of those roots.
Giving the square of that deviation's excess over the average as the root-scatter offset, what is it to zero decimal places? 738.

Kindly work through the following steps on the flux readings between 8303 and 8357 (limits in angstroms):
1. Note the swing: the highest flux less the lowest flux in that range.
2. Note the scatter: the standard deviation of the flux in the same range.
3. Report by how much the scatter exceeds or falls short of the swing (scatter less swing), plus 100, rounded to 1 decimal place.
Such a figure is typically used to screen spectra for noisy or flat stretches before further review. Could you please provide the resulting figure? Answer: 98.6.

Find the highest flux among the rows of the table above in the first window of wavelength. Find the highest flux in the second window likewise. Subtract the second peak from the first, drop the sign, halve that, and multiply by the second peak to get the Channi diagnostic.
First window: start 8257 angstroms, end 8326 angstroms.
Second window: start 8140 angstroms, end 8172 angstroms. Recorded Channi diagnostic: 13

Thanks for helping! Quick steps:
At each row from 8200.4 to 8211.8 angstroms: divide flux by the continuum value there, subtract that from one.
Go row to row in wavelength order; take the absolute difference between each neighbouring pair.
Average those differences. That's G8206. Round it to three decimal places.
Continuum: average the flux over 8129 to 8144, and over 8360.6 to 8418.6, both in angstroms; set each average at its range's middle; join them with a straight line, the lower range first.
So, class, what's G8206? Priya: 0.008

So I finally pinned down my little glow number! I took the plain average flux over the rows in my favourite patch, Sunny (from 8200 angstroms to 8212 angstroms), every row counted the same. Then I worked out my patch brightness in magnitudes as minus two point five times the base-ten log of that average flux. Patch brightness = -3.55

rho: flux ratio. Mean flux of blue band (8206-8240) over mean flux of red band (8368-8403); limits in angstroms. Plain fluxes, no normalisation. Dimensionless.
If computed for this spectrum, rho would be 1.03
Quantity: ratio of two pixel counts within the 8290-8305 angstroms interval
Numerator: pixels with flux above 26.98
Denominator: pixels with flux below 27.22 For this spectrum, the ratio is 0.7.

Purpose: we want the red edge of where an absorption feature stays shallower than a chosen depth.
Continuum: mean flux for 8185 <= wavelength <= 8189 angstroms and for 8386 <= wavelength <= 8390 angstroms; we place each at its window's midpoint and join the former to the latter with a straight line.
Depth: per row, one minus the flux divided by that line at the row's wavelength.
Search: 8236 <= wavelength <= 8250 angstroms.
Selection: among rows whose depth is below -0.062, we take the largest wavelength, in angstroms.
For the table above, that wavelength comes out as 8248.74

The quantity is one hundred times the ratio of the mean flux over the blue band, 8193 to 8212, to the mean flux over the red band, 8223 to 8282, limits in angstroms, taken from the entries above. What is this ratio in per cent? 95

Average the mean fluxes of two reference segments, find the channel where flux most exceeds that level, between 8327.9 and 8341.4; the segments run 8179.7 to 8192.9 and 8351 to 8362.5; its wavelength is 8340.41 angstroms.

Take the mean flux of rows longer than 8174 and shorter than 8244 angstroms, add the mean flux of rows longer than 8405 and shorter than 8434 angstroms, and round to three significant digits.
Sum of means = 52.5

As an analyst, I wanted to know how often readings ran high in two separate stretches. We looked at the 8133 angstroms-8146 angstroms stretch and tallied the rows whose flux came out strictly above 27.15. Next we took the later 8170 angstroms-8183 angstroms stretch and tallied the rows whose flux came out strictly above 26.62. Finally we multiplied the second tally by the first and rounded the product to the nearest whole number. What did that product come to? 35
